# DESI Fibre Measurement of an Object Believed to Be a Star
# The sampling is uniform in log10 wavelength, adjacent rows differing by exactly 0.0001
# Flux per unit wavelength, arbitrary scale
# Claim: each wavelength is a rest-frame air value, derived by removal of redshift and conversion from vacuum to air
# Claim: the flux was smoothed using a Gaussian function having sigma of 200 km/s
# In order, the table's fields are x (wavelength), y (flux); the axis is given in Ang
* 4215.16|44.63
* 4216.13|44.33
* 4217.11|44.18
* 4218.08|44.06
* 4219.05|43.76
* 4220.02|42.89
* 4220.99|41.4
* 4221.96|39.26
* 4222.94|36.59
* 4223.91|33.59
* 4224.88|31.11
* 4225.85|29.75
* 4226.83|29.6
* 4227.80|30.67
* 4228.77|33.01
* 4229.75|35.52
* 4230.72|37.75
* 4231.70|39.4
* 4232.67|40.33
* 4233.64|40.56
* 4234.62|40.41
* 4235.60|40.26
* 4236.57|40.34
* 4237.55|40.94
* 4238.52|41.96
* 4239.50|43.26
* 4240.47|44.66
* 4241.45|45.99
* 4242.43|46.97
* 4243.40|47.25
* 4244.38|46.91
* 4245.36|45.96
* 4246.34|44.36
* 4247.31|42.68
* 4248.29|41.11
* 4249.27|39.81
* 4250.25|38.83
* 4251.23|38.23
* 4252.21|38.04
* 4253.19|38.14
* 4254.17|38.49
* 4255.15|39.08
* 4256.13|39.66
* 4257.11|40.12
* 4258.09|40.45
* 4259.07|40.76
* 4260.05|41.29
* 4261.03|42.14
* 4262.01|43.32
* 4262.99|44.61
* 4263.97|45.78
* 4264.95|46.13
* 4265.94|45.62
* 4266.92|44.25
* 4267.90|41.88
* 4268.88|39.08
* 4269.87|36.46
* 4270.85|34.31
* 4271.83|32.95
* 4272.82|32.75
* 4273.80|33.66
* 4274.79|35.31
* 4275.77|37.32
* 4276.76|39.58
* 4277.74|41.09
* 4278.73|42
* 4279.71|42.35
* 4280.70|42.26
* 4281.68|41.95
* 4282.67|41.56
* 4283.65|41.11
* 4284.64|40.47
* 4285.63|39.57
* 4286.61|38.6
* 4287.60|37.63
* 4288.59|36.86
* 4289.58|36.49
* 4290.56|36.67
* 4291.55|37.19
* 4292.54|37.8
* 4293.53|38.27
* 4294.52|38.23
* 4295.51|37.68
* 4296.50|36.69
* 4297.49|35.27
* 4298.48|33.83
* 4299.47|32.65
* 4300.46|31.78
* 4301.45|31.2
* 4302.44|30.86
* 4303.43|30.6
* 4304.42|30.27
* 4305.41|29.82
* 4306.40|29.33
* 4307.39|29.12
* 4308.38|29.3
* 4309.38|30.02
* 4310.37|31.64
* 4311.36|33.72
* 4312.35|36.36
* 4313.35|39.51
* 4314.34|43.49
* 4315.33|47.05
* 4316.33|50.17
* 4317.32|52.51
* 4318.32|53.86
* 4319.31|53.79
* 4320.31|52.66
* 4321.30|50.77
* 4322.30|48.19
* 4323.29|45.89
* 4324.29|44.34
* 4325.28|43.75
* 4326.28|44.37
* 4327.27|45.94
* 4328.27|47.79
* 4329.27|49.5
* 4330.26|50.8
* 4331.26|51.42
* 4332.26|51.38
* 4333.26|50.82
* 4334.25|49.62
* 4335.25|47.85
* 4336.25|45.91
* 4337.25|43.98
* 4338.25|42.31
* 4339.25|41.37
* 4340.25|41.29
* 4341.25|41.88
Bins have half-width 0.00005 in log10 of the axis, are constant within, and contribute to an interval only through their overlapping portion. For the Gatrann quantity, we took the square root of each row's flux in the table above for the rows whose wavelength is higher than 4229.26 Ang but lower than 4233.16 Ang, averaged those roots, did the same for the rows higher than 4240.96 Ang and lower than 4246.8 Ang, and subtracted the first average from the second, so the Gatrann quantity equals 0.6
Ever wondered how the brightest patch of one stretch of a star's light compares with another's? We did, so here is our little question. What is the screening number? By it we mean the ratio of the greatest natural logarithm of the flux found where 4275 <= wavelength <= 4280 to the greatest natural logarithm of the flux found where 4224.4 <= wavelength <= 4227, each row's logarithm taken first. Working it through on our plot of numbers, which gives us 1.09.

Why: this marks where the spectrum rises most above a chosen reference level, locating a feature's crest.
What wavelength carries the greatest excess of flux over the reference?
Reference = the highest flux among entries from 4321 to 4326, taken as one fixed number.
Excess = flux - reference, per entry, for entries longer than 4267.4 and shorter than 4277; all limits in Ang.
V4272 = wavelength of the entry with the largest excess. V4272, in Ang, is 4267.90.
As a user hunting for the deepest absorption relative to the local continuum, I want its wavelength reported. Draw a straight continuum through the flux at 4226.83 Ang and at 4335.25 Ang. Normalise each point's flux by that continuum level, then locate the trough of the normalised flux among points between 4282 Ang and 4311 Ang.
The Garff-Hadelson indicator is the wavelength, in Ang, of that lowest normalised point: 4307.39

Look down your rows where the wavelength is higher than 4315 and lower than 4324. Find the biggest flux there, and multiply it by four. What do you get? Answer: 215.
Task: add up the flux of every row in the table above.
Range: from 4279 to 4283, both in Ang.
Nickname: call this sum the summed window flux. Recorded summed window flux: 168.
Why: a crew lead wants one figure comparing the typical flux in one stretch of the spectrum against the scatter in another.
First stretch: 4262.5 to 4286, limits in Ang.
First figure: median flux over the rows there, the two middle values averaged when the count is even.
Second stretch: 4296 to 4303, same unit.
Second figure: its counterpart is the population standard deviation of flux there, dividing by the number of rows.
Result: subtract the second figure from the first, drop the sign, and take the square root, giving 6.25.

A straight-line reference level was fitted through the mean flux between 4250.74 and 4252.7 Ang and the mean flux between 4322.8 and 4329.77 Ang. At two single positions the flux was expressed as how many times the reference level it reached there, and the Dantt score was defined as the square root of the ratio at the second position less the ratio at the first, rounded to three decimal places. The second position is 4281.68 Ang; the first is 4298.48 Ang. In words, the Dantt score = 0.480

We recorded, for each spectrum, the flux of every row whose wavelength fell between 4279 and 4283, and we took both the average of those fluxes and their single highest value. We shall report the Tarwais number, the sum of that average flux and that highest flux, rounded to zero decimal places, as 84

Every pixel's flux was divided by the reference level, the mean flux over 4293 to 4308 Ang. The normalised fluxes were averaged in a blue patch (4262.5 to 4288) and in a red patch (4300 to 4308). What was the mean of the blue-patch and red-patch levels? 1.06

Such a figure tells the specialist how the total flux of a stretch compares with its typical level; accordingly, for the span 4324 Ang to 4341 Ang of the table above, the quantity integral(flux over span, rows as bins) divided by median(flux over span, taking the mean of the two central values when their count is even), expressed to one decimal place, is 17.2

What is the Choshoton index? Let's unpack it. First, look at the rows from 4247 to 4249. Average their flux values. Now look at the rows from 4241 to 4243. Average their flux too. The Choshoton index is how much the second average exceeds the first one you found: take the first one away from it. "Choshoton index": 5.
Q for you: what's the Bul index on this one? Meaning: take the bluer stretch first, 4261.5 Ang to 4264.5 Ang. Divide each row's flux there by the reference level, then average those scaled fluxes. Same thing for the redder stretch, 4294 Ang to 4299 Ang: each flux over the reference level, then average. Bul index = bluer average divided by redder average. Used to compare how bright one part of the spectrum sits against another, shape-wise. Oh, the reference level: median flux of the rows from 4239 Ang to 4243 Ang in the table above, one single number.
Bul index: 1.23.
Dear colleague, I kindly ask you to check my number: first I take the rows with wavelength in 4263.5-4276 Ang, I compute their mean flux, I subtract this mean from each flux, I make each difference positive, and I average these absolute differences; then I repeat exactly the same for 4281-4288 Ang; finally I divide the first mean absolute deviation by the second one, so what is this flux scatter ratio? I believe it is 3.46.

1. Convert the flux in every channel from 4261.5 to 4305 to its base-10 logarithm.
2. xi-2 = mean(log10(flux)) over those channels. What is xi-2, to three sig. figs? 1.58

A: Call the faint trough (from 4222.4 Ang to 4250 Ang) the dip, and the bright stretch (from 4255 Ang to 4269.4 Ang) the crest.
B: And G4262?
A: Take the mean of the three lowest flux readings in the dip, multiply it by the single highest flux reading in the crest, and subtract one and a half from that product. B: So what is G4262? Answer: 1383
